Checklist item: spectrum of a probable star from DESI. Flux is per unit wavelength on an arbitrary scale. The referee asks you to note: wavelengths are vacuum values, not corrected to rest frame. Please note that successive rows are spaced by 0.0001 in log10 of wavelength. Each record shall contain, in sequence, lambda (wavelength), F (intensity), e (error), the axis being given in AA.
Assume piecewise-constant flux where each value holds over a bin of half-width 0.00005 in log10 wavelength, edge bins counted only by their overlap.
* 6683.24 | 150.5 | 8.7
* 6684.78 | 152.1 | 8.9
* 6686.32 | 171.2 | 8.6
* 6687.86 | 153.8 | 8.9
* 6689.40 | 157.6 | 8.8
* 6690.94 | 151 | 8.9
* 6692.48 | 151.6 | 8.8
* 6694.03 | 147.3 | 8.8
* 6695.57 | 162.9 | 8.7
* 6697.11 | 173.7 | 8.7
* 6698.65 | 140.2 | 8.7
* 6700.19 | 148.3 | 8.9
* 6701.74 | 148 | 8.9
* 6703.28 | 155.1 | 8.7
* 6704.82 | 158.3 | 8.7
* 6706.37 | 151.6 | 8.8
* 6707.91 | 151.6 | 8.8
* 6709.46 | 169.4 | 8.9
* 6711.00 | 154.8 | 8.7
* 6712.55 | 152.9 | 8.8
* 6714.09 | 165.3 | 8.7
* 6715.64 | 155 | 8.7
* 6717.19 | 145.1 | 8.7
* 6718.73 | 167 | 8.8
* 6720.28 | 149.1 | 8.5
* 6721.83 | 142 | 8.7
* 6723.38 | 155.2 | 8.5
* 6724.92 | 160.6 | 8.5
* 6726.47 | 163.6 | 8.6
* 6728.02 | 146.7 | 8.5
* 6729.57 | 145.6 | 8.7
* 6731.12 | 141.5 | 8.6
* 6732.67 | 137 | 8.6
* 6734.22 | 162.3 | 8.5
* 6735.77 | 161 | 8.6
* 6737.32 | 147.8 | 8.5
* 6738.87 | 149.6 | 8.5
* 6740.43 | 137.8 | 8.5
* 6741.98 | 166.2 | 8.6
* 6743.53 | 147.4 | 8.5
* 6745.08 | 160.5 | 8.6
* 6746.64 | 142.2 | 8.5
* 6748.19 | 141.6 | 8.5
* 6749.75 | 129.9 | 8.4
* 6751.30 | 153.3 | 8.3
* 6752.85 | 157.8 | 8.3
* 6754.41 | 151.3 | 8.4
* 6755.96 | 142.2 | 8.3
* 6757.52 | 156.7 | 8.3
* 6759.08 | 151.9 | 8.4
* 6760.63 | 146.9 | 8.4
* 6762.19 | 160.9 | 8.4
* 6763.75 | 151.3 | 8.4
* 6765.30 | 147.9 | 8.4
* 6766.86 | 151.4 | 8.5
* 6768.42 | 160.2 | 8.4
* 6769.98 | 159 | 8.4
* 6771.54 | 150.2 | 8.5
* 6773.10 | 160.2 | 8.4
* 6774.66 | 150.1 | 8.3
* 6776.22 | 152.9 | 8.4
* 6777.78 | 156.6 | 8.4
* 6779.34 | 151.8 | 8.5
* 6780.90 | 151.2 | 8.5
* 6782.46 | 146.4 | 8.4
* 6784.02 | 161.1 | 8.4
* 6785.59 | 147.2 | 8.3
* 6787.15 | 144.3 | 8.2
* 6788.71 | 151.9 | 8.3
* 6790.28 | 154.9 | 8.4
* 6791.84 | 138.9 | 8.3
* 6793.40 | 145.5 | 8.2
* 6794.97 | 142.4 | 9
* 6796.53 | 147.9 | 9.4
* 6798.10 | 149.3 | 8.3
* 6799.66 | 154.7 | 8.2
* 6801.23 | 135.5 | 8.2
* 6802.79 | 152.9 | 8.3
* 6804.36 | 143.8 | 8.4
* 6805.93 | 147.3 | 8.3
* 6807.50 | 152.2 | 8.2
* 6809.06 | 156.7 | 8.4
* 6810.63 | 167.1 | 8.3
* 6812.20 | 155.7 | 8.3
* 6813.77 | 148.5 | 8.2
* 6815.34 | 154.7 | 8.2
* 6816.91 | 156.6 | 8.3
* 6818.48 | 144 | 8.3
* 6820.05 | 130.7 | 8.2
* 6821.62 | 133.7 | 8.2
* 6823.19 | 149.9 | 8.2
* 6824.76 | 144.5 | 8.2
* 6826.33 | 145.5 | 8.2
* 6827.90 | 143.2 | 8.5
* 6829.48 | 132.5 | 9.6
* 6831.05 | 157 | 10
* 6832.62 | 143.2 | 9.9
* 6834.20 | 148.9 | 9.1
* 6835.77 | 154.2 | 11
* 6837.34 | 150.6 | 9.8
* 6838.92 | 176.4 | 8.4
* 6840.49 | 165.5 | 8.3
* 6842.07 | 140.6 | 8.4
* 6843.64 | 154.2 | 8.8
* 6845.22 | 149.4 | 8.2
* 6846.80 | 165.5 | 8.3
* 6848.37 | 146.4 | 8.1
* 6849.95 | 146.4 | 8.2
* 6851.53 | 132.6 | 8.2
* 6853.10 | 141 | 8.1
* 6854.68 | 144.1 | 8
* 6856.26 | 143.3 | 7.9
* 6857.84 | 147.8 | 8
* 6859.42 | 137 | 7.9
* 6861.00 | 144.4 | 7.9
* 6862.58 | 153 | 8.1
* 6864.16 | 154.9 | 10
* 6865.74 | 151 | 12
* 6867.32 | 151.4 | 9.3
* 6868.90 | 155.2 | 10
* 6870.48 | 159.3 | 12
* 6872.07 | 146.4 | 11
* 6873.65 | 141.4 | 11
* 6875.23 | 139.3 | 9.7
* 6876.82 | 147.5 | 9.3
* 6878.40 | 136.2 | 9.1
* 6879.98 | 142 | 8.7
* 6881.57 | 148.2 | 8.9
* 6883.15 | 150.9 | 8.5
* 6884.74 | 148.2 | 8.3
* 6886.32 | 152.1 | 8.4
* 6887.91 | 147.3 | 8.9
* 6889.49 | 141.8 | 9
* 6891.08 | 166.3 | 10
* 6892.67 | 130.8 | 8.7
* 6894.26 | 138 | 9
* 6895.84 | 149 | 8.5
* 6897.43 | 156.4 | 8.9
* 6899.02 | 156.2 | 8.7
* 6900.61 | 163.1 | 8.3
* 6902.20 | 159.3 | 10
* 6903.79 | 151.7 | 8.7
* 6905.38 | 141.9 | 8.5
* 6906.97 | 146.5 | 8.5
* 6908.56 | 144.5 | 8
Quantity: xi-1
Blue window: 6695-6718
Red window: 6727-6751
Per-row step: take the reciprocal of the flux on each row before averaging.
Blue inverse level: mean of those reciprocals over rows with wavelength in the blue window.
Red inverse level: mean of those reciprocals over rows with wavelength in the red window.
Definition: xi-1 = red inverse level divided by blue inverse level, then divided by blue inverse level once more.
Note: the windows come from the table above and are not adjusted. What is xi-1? 163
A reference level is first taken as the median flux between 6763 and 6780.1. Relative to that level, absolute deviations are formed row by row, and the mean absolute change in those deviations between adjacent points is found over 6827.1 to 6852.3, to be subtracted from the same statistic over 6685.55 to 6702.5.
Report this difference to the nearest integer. -1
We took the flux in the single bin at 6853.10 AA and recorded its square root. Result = 11.9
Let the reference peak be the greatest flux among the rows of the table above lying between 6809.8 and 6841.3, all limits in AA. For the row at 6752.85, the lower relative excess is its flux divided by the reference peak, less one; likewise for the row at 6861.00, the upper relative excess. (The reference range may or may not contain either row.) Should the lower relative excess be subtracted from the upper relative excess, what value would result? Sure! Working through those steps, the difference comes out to -0.08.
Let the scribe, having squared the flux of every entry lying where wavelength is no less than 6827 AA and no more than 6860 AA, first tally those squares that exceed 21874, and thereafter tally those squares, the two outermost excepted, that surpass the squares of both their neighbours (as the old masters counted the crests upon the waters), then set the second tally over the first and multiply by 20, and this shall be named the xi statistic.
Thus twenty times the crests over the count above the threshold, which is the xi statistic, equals 15.6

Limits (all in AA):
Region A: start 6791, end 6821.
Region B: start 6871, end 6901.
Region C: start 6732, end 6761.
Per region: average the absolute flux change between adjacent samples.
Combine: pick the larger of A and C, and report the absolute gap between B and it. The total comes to 3.4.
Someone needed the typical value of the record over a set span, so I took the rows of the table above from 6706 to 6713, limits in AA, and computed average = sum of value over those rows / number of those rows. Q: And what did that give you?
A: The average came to 156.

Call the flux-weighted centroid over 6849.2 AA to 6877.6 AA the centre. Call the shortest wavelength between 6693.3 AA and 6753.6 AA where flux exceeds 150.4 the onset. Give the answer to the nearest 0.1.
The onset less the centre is -167.9 AA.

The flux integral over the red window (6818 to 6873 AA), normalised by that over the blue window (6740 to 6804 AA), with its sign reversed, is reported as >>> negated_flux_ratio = -0.85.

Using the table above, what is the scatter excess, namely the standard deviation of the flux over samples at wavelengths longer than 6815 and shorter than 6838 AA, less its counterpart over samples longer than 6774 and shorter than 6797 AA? 2.7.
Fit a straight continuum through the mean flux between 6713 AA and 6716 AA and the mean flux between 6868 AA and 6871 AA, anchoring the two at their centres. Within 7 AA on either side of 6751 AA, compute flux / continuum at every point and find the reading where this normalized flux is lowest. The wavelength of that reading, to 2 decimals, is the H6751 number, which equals 6749.75 AA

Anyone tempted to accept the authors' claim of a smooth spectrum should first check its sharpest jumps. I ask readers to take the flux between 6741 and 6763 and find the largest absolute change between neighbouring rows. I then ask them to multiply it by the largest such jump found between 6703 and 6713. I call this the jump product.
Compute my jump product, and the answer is 417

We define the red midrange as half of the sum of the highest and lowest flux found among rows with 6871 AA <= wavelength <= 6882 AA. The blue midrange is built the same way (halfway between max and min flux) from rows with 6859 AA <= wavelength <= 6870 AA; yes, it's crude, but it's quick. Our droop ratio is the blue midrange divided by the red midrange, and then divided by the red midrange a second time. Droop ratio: 0.0072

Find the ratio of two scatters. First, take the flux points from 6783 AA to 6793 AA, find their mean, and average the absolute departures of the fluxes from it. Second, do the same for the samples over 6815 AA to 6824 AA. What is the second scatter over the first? 1.4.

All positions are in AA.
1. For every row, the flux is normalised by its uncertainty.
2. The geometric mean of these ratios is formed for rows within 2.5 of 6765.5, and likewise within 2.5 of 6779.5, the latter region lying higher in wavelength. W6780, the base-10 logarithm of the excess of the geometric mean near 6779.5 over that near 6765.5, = -0.55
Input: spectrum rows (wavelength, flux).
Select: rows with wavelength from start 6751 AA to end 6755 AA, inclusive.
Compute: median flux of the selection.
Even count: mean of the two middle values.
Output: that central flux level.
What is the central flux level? 153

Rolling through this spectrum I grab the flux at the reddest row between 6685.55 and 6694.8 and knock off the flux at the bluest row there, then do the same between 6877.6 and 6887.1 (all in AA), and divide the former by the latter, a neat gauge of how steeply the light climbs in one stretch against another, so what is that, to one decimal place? -1.5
